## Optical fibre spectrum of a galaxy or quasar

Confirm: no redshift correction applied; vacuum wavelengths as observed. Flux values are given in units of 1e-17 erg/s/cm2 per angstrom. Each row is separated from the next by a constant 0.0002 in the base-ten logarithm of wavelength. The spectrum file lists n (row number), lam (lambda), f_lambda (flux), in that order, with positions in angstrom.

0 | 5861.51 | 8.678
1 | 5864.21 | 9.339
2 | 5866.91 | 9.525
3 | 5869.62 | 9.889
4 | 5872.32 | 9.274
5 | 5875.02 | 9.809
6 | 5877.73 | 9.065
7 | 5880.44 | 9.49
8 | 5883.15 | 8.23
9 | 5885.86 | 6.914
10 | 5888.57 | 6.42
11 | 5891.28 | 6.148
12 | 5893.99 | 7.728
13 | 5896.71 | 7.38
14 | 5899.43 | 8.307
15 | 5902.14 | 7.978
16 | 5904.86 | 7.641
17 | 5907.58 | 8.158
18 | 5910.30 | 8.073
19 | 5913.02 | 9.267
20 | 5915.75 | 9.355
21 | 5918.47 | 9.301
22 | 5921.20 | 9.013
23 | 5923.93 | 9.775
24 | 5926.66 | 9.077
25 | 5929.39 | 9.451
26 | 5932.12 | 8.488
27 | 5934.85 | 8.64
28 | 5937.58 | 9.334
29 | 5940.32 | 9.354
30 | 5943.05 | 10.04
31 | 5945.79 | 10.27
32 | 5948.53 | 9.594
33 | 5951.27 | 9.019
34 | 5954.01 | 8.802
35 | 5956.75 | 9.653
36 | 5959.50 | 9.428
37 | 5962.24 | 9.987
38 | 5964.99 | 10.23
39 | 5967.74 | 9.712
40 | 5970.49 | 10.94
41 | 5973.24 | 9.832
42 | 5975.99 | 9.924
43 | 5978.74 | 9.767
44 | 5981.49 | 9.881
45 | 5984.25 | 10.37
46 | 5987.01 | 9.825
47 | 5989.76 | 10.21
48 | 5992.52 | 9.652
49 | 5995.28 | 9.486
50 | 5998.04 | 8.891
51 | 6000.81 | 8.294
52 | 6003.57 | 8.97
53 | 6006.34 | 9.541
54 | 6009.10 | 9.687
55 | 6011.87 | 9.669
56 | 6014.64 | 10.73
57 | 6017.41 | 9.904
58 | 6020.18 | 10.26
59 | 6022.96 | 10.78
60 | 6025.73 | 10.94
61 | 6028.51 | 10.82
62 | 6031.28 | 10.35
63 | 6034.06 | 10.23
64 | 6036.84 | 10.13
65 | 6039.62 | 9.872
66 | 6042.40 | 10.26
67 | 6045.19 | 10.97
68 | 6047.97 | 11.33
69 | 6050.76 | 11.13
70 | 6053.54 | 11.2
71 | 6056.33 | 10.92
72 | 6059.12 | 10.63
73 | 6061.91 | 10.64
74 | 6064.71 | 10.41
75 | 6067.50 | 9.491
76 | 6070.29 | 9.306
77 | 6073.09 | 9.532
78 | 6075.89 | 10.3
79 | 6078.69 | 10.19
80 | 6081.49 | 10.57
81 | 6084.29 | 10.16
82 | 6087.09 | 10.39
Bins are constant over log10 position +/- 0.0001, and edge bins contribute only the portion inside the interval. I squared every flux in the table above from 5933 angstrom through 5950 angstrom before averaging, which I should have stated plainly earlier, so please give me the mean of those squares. 91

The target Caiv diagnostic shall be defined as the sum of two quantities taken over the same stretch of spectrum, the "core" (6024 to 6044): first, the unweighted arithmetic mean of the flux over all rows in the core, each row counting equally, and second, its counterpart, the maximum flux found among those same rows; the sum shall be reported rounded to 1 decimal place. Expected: 21.3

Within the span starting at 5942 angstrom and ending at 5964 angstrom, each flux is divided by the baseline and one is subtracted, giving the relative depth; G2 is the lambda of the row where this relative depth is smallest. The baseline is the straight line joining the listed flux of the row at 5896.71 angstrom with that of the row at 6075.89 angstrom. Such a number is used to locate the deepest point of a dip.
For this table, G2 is 5954.01 angstrom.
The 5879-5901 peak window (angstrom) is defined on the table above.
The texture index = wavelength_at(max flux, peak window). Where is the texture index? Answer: 5880.44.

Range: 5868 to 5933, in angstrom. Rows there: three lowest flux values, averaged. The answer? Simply 6.5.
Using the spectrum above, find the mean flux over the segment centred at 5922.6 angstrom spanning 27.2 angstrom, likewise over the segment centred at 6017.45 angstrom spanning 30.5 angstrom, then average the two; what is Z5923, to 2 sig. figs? 9.6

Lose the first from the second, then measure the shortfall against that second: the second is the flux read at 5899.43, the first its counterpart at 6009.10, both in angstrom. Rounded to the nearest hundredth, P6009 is -0.17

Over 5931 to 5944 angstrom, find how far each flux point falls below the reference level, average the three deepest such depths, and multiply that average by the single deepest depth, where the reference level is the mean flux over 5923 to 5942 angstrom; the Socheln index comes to 0.23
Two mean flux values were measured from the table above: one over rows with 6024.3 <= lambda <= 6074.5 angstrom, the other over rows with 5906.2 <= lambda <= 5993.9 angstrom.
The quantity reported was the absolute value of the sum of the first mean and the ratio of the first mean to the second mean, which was 11.6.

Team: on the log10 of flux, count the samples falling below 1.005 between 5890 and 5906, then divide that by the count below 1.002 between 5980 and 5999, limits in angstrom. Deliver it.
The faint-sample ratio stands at 1.2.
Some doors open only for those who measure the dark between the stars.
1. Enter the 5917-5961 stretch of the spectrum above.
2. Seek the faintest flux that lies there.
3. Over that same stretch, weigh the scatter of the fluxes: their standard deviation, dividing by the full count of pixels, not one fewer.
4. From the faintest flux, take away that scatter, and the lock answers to 8.0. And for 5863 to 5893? 4.8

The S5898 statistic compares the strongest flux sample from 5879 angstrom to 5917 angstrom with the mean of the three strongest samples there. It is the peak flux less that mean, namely 0.119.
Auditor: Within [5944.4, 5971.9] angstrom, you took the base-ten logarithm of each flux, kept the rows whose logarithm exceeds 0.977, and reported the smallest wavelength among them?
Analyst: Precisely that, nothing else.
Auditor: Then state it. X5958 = 5945.79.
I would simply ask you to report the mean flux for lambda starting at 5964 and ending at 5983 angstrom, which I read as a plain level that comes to 10.0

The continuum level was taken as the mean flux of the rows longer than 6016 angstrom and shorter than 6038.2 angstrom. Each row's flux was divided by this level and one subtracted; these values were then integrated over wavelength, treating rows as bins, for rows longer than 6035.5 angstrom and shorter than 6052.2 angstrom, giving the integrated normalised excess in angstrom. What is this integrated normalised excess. 0.3 angstrom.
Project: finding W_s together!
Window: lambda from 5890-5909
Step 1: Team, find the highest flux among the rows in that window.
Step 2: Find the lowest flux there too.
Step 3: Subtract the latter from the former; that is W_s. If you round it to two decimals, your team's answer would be 2.16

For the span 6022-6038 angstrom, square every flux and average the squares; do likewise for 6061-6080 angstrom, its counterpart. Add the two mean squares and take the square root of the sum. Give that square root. 14.5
